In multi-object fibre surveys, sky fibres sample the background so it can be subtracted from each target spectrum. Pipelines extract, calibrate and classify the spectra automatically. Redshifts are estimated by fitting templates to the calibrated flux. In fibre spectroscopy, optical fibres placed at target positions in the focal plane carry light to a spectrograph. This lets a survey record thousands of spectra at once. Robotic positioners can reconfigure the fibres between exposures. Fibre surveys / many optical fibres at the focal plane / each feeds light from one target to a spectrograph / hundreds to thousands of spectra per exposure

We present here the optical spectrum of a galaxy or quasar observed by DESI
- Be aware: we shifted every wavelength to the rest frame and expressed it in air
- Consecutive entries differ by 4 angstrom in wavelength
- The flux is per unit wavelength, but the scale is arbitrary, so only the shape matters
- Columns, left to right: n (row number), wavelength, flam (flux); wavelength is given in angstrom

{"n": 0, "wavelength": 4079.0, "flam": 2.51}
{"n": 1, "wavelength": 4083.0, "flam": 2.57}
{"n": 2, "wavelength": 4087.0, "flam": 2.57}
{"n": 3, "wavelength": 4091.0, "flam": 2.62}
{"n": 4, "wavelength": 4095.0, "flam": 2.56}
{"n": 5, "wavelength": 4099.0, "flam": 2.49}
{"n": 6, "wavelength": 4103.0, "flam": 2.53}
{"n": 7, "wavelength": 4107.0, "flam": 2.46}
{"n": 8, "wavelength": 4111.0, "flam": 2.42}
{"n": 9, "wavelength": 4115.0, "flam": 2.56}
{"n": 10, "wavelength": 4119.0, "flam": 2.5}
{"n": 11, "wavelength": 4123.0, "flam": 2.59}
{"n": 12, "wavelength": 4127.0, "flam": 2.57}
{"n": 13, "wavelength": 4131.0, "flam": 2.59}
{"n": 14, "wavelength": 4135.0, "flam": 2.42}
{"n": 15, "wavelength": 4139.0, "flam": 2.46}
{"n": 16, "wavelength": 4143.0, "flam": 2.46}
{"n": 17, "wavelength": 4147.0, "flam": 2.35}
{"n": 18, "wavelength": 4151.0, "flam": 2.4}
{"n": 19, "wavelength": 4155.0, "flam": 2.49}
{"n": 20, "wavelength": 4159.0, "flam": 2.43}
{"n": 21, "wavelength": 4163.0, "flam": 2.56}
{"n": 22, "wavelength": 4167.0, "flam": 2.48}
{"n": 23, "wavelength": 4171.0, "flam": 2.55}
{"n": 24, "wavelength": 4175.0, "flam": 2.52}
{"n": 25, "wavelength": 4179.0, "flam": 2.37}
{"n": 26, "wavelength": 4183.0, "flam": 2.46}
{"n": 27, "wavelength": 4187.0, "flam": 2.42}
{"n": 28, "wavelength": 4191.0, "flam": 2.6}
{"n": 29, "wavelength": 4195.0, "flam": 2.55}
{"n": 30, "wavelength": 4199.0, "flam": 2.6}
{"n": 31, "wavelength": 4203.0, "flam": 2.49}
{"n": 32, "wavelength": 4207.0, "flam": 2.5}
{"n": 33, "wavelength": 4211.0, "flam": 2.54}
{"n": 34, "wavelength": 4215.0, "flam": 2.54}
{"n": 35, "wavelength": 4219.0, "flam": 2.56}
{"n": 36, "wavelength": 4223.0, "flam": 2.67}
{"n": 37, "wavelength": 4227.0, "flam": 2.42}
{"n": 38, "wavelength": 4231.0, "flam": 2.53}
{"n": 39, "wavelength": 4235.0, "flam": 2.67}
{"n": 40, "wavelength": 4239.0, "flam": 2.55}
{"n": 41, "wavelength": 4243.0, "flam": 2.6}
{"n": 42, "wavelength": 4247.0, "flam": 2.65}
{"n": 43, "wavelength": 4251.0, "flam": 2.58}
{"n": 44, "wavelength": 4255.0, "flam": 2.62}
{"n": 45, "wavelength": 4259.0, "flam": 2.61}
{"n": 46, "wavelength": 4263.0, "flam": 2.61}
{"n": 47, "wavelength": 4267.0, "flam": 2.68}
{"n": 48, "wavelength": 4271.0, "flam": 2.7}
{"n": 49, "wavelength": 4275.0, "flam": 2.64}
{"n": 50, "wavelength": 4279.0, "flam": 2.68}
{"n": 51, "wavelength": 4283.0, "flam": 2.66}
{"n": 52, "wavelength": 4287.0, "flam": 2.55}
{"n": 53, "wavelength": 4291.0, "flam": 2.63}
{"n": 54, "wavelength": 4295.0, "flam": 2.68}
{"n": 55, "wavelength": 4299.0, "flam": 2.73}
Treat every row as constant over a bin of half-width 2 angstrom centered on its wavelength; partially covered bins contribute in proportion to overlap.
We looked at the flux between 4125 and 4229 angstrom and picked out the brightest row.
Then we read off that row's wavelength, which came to 4223.0 angstrom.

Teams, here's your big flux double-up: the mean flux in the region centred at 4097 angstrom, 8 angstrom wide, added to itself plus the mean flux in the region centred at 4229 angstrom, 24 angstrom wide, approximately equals 7.62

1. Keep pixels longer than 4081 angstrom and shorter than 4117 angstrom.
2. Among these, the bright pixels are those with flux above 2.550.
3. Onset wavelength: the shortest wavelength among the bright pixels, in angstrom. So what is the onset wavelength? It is 4083.0 angstrom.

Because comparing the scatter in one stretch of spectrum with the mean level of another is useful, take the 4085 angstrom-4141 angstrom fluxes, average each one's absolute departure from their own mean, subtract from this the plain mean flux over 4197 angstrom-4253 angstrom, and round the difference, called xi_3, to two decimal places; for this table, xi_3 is -2.51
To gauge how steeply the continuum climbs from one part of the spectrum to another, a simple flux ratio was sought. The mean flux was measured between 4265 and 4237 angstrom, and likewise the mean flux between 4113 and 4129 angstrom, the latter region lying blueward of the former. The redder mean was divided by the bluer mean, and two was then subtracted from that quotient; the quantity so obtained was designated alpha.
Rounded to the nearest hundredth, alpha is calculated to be -0.98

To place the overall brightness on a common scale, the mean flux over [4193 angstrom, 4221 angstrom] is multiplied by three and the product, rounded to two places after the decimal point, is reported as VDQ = 7.62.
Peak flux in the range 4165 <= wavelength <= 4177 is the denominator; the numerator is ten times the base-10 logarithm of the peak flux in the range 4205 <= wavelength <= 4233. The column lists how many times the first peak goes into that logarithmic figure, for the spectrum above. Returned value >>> 1.67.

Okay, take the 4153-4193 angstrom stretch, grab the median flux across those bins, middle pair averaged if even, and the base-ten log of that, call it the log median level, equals 0.395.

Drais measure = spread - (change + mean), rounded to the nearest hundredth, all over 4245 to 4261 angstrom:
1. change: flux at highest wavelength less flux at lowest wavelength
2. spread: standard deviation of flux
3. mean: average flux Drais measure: -2.55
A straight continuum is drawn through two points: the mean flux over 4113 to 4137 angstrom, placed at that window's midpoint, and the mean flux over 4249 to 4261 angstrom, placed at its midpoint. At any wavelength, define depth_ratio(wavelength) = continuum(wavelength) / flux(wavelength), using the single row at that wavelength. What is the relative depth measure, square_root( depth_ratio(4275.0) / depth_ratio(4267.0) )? 1.01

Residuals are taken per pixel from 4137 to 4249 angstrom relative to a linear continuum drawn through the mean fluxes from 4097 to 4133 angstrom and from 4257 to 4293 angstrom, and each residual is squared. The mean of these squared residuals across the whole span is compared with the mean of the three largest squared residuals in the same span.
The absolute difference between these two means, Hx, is 0.028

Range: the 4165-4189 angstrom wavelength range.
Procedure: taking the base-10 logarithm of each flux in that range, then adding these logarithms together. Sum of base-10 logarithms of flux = 2.35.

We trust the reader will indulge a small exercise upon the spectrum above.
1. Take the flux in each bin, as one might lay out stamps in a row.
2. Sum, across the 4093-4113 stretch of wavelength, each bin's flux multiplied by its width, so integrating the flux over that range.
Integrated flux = 49.8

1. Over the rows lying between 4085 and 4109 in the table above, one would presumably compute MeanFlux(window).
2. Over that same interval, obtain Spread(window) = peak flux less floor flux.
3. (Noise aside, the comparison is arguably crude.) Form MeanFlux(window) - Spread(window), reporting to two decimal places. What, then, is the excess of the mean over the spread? 2.38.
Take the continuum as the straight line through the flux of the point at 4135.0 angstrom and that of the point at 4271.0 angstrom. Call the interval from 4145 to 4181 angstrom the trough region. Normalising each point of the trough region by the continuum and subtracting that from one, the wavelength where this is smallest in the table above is 4163.0 angstrom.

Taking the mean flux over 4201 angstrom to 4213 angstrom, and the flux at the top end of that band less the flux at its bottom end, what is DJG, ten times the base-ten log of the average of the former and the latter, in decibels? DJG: 1.07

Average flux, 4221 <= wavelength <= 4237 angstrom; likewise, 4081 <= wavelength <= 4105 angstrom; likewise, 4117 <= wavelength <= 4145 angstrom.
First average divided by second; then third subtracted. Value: -1.51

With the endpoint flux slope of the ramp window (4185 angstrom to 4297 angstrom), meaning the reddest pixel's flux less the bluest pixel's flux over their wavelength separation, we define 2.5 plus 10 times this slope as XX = 2.52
